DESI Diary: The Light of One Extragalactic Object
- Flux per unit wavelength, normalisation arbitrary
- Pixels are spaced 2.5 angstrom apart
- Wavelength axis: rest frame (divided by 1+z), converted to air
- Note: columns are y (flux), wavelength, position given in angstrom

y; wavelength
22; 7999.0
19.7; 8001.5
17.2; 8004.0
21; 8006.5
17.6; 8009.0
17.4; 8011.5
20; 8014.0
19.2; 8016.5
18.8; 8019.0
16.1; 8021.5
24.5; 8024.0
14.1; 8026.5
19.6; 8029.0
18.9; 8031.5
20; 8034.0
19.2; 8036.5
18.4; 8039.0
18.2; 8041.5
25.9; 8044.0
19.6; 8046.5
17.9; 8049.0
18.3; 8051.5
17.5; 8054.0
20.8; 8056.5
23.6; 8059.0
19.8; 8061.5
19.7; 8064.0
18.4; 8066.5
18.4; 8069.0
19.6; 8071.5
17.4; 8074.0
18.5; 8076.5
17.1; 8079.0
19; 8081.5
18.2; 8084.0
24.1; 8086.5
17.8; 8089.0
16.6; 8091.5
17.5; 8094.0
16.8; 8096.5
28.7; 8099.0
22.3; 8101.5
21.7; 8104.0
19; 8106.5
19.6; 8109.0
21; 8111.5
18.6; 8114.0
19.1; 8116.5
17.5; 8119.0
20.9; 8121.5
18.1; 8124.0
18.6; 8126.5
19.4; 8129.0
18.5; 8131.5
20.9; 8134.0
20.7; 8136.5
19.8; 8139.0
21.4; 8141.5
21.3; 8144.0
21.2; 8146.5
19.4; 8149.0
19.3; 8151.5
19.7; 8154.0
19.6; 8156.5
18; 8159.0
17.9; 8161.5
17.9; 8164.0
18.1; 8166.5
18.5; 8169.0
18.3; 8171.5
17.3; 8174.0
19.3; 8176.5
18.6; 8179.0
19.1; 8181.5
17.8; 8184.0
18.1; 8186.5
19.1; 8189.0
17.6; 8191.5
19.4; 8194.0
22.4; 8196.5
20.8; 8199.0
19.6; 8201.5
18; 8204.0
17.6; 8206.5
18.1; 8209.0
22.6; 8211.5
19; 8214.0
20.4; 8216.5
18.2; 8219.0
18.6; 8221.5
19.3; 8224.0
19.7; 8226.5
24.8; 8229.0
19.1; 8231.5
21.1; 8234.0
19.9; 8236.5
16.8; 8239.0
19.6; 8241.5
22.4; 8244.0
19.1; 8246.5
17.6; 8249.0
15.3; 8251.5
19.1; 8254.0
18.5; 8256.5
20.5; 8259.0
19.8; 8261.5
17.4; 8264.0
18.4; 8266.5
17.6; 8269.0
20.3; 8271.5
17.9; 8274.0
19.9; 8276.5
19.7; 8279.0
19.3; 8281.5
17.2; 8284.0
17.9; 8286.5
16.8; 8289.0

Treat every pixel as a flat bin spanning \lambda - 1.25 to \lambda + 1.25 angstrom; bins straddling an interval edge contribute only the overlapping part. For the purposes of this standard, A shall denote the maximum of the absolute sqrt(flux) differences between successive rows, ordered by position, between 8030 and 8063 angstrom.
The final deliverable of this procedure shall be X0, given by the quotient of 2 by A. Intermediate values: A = 0.8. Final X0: 2.4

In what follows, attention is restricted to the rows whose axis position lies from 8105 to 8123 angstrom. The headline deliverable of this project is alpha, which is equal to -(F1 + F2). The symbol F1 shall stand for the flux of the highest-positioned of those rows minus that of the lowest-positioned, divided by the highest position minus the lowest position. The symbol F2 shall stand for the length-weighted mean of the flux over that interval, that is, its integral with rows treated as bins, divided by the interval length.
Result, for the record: -19.5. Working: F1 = 0.1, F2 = 19.4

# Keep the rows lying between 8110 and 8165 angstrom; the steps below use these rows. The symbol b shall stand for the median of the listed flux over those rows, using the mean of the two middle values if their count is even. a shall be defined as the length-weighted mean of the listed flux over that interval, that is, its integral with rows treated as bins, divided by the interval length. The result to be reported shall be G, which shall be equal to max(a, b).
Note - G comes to 19.5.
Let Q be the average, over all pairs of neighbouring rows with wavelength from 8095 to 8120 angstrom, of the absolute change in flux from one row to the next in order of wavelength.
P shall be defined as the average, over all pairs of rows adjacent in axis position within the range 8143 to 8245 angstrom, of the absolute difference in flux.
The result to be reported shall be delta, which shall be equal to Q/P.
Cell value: 2.1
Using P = 1.5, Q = 3.1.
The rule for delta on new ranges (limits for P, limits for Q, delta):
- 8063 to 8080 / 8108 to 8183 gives 0.8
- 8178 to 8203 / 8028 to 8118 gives 1.7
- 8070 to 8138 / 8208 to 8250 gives 1.1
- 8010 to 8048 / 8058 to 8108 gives 0.8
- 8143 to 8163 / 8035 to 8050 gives 5.6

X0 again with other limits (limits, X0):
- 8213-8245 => 3.3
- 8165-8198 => 6.1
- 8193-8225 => 4.0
